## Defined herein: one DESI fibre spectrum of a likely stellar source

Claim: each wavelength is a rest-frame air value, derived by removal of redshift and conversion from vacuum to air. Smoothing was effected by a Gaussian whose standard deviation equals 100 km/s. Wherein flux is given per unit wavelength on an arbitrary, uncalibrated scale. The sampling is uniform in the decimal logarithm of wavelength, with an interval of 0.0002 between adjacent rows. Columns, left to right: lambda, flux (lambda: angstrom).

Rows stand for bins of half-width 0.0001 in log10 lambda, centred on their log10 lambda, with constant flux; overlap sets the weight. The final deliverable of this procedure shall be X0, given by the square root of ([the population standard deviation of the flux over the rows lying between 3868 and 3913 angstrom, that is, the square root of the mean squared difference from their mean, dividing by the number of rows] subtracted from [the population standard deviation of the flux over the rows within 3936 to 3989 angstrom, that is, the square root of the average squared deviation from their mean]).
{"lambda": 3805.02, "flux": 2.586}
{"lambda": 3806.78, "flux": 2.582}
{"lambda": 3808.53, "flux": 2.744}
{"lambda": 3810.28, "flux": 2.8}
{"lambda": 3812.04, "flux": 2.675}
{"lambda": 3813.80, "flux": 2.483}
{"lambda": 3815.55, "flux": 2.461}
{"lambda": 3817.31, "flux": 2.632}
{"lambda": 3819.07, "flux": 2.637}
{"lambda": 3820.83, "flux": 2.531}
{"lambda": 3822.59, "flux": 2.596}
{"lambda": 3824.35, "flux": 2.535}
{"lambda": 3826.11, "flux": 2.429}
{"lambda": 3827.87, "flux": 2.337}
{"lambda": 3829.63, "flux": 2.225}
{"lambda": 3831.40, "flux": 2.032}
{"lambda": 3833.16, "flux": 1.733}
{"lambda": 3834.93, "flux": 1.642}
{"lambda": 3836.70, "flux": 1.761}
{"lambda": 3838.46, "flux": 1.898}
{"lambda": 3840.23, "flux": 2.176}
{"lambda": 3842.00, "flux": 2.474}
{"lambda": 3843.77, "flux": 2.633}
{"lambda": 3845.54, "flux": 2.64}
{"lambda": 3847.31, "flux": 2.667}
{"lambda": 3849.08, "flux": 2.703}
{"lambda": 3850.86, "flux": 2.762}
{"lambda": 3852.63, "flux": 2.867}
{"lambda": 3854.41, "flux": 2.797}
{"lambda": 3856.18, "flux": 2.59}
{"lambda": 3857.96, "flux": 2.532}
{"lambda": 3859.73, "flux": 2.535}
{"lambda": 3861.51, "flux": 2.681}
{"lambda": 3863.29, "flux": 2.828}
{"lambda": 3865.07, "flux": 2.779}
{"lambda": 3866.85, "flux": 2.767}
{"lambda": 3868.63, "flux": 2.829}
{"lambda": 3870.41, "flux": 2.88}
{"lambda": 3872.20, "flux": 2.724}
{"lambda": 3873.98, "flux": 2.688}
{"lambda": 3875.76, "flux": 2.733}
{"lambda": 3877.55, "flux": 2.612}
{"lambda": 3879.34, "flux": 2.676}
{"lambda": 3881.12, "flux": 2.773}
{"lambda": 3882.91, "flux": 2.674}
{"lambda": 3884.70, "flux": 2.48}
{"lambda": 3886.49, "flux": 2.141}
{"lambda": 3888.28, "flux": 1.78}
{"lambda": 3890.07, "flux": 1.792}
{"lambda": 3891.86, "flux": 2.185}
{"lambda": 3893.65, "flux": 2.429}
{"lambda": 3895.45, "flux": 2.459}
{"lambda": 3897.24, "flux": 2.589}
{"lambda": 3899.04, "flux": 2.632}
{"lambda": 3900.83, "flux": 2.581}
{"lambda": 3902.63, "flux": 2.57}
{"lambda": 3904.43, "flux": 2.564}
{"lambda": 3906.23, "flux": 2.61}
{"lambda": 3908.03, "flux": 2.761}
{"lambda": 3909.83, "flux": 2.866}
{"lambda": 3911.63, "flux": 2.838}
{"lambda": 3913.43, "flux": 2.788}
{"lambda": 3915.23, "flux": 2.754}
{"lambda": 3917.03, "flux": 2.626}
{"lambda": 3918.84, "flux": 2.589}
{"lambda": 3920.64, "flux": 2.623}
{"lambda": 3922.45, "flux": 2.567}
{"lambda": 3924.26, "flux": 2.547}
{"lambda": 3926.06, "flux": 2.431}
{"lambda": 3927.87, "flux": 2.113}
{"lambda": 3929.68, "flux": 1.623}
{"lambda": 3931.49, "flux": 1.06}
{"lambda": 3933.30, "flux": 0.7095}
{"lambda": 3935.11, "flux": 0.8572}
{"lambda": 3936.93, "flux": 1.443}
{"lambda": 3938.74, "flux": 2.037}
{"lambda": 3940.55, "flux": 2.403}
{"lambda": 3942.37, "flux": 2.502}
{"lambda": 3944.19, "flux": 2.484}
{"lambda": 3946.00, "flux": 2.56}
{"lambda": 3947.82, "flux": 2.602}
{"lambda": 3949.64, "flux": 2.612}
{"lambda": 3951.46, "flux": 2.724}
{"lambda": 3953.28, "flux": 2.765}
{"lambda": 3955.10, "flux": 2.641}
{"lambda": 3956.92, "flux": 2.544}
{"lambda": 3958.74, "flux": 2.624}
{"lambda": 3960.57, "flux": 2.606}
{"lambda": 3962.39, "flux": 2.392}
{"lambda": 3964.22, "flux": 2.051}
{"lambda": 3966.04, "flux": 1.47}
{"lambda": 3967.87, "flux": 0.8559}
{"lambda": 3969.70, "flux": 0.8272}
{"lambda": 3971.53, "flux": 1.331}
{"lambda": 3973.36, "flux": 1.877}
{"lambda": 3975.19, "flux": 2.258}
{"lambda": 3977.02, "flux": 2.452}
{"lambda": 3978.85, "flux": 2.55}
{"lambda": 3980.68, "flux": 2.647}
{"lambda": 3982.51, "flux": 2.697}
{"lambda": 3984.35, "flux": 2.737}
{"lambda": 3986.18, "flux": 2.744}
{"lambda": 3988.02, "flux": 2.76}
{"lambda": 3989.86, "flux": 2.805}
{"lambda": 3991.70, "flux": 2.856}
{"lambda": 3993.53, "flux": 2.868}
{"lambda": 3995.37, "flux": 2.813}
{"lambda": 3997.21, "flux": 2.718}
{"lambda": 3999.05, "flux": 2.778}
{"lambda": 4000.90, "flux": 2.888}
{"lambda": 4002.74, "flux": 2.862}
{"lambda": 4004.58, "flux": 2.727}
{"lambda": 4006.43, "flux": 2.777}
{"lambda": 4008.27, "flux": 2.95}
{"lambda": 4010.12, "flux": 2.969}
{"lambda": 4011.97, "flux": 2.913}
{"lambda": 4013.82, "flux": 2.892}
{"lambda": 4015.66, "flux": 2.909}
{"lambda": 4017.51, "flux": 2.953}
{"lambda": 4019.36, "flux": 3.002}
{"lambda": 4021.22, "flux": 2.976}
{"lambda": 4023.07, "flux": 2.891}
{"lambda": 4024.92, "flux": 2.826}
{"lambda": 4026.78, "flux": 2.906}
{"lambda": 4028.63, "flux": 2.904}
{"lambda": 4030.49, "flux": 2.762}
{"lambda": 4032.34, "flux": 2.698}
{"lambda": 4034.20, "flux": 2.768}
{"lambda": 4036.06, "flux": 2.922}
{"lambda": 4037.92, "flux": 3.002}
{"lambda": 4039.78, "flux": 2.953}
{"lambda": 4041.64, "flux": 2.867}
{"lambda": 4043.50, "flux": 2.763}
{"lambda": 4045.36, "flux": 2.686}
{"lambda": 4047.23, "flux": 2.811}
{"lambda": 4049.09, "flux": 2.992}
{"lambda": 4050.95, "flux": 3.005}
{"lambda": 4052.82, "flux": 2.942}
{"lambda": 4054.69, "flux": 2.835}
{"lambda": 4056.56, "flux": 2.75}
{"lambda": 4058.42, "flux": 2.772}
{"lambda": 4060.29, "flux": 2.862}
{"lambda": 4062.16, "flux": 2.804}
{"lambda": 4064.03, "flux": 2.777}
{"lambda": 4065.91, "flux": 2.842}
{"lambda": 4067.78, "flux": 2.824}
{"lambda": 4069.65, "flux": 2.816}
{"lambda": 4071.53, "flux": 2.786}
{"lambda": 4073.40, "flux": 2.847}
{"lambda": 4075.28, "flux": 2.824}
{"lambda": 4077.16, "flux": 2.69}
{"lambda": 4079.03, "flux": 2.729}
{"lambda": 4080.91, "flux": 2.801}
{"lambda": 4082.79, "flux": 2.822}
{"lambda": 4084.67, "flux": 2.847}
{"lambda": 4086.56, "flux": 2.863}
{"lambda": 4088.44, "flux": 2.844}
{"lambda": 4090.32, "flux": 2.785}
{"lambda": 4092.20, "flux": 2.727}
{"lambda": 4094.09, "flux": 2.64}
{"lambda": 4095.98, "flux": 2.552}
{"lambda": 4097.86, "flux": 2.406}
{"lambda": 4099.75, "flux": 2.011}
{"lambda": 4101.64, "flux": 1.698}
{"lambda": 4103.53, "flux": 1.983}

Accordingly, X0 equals 0.52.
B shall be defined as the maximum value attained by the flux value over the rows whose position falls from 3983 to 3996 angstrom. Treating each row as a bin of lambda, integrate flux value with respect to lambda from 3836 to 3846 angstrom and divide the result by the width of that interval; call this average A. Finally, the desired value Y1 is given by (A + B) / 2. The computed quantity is 2.56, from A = 2.3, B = 2.868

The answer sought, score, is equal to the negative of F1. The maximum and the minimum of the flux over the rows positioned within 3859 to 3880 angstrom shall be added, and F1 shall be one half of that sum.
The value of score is -2.71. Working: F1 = 2.71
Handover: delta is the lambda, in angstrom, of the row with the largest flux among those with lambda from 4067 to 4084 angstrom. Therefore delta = 4073.40 angstrom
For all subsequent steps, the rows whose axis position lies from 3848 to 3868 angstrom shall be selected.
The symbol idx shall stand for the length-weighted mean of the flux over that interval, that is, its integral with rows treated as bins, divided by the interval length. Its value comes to 2.7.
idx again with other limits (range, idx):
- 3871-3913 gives 2.5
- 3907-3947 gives 2.2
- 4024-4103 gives 2.8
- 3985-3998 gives 2.8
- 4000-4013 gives 2.9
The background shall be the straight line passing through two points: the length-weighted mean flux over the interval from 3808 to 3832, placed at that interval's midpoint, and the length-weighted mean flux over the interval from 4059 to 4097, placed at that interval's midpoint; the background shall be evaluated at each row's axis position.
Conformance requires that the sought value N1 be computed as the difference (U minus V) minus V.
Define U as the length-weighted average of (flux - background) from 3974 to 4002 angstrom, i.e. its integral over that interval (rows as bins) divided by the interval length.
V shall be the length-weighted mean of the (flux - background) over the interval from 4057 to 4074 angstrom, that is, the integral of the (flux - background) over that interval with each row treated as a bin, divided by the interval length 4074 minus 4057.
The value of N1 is -0.1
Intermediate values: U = 0.0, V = 0.04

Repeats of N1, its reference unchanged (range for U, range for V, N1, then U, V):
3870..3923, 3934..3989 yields 0.8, 0.0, -0.43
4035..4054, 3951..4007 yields 0.6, 0.1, -0.24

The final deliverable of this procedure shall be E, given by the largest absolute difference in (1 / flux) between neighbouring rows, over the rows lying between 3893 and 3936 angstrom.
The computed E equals 0.47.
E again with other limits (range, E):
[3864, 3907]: 0.10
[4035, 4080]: 0.02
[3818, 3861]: 0.08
